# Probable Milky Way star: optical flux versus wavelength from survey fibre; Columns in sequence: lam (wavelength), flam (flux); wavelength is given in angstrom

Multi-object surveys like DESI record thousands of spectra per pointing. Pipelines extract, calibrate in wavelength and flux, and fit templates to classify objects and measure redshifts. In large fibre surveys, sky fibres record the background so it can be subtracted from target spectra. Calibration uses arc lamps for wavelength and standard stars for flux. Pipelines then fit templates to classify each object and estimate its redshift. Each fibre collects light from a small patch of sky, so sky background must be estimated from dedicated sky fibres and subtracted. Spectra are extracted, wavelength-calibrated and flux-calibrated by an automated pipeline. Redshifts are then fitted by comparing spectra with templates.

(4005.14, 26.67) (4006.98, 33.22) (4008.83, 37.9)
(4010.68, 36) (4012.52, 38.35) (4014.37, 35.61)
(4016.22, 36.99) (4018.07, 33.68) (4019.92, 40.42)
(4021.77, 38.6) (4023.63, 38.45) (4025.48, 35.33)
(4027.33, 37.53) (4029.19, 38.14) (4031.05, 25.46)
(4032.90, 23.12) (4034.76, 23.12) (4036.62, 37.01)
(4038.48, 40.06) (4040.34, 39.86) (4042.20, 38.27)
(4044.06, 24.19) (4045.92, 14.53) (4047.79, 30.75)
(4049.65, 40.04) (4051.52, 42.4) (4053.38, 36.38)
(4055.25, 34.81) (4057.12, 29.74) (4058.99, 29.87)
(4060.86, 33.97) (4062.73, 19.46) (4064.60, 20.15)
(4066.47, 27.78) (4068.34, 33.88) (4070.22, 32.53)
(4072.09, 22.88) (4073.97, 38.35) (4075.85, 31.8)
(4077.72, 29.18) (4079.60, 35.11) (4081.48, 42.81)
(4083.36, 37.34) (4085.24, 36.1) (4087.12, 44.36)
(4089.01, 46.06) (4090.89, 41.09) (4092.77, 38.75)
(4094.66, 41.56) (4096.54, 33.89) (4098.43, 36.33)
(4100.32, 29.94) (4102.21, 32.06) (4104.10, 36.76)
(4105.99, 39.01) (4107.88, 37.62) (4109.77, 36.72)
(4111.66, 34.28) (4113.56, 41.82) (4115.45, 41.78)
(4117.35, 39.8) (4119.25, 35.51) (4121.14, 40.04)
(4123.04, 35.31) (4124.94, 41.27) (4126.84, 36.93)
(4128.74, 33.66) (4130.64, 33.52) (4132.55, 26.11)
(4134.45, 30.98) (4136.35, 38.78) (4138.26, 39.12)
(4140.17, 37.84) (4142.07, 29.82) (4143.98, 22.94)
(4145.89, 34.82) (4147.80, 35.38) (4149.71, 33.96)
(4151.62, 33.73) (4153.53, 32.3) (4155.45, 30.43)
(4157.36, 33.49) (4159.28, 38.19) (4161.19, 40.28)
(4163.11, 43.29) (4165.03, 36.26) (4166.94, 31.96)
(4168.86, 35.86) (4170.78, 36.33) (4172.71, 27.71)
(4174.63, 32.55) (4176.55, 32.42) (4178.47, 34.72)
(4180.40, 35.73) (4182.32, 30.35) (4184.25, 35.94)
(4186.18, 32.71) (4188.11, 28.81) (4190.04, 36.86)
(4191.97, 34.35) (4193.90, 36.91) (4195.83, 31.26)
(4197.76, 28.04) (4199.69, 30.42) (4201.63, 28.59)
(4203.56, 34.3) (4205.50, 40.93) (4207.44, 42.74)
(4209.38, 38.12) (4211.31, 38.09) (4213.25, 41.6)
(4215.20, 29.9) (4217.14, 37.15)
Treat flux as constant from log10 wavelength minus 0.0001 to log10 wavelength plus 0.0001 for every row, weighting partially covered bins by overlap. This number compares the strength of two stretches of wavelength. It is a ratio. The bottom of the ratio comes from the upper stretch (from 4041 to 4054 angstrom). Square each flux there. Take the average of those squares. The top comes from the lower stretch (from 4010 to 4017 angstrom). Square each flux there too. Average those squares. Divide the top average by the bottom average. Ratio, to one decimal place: 1.2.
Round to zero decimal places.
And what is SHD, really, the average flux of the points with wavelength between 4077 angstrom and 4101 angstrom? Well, 38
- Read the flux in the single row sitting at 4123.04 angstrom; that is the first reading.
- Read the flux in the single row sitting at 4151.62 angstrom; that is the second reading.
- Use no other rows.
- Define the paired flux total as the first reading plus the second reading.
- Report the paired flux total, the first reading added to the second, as 69.0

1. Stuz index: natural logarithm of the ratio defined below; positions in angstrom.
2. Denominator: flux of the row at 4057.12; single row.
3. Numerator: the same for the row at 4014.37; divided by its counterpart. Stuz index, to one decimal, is 0.2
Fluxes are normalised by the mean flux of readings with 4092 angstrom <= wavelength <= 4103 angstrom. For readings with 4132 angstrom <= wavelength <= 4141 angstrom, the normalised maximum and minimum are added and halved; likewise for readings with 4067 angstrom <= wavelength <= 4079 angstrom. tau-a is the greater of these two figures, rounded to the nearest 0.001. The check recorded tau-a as 0.921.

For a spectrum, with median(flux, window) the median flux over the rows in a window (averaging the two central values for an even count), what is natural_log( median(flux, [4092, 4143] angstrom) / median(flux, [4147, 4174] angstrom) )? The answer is 0.059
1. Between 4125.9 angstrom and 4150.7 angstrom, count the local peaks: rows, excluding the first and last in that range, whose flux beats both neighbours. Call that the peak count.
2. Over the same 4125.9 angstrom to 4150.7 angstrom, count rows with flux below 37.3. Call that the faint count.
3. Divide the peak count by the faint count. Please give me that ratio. 0.20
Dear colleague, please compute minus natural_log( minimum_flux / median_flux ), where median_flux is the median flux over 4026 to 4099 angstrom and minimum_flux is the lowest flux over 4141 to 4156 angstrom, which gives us 0.43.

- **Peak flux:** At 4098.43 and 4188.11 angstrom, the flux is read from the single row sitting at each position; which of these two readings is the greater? 36.3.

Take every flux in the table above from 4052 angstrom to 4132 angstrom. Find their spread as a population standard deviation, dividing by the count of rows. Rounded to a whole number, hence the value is 6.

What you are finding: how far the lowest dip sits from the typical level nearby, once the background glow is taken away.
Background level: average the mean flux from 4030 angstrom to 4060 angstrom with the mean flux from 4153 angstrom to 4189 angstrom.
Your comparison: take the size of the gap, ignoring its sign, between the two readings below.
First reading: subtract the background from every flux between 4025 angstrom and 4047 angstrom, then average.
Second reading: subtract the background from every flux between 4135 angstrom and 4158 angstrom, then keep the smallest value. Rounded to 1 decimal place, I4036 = 8.4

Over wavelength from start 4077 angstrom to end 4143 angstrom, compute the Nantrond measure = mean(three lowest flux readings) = 28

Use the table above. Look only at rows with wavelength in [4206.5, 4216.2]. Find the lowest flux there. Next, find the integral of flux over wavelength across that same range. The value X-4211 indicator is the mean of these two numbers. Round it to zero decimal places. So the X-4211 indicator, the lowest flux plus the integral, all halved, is 200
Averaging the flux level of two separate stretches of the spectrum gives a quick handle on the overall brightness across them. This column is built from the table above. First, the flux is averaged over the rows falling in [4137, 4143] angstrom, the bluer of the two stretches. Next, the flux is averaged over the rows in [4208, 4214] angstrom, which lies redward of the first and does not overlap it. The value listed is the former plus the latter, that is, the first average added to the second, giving 75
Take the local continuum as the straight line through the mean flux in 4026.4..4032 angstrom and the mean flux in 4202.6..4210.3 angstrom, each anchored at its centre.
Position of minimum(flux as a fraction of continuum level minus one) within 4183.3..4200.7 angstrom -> 4197.76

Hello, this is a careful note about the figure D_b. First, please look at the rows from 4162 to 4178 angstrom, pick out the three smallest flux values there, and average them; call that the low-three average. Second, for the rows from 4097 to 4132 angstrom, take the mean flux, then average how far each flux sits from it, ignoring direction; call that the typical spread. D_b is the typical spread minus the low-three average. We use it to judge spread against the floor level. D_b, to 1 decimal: -28.0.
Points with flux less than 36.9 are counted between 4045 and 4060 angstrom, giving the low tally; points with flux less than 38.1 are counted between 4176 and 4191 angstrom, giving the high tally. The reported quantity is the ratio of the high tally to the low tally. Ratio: 1.3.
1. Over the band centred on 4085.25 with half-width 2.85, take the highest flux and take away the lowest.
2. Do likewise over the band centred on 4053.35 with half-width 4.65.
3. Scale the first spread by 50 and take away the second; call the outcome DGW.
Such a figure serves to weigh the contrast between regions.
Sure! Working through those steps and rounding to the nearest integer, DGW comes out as 400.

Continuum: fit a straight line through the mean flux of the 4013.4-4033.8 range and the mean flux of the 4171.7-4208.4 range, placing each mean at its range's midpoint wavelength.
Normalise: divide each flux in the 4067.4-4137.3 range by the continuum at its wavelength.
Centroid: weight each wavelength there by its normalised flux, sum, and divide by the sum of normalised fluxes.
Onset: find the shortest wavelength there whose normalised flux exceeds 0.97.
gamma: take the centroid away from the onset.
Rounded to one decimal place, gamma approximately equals -34.2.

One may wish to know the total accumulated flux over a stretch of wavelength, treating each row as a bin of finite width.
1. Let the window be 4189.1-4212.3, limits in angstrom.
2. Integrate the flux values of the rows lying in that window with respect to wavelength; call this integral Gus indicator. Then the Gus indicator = 814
